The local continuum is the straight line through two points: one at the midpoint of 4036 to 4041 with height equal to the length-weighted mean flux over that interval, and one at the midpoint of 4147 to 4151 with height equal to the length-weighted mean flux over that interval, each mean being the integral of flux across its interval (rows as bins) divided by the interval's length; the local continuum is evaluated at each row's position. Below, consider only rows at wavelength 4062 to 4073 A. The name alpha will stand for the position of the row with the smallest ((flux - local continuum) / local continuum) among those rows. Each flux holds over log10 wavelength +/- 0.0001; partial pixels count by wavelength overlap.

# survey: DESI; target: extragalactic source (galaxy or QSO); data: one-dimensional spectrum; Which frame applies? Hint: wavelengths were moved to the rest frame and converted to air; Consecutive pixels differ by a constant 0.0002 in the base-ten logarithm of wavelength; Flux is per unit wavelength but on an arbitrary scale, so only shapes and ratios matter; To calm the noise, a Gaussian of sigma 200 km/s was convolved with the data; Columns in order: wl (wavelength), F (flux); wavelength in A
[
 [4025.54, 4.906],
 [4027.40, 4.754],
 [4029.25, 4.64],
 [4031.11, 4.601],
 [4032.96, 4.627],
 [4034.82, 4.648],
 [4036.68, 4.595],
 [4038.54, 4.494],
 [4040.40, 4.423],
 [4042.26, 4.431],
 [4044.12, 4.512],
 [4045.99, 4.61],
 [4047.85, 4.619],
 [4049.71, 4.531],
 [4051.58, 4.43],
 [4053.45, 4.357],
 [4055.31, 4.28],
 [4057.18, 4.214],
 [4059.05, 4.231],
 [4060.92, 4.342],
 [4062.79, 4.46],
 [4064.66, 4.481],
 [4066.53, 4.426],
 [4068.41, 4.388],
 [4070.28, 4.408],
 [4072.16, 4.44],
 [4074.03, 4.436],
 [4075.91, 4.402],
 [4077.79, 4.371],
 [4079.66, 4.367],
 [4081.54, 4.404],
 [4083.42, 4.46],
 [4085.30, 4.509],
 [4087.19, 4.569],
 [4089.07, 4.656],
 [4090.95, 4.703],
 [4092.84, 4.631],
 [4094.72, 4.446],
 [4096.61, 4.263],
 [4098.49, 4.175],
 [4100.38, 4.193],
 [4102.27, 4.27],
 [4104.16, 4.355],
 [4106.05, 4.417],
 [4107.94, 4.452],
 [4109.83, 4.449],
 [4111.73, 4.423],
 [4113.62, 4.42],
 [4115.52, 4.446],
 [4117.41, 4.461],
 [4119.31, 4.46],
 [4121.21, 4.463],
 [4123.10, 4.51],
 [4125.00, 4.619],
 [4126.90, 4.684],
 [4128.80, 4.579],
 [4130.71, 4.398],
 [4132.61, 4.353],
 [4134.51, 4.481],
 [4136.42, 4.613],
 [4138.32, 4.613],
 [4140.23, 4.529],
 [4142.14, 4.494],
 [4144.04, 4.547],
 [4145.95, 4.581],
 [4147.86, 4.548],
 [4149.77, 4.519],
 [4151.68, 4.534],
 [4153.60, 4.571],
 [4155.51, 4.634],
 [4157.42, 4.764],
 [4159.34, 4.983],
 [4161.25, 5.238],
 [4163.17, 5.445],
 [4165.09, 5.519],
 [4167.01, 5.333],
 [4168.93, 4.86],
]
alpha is 4068.41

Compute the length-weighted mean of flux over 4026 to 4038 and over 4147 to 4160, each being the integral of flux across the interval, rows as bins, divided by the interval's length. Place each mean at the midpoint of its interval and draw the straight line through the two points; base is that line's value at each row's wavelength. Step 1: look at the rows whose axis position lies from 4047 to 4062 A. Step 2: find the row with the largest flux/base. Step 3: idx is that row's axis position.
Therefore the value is 4047.85 A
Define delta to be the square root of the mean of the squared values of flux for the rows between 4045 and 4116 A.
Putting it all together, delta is 4.42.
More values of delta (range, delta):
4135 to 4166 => 4.77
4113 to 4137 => 4.50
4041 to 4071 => 4.42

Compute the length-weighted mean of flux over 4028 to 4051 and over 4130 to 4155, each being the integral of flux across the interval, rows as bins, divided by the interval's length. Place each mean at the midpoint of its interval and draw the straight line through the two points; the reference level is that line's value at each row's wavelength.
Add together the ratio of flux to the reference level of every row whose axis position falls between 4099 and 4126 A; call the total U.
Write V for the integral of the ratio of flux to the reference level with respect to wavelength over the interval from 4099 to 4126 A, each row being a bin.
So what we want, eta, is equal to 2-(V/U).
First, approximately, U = 14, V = 26.3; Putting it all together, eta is 0.07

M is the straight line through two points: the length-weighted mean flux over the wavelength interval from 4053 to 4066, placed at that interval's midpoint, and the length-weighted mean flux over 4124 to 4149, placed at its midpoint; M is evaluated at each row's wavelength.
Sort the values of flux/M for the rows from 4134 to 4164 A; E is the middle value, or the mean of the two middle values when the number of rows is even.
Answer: 1.00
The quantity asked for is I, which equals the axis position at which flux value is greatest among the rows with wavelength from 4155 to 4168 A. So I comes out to 4165.09 A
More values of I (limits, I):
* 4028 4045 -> 4034.82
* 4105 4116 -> 4107.94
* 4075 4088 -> 4087.19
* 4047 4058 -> 4047.85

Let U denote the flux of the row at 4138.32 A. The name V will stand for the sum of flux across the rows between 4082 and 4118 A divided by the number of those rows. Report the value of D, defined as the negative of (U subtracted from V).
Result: 0.18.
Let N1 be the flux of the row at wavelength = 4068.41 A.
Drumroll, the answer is 4.388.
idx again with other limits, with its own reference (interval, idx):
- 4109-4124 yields 4123.10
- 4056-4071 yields 4064.66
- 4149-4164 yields 4163.17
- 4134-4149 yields 4138.32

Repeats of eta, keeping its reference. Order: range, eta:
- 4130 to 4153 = 0.08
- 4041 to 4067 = 0.14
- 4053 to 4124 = 0.13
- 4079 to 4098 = 0.10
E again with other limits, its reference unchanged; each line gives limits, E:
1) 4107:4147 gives 0.99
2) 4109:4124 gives 0.99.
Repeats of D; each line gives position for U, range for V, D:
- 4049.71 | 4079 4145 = 0.06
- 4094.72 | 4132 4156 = -0.09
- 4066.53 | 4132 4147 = -0.10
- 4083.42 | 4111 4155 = -0.06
